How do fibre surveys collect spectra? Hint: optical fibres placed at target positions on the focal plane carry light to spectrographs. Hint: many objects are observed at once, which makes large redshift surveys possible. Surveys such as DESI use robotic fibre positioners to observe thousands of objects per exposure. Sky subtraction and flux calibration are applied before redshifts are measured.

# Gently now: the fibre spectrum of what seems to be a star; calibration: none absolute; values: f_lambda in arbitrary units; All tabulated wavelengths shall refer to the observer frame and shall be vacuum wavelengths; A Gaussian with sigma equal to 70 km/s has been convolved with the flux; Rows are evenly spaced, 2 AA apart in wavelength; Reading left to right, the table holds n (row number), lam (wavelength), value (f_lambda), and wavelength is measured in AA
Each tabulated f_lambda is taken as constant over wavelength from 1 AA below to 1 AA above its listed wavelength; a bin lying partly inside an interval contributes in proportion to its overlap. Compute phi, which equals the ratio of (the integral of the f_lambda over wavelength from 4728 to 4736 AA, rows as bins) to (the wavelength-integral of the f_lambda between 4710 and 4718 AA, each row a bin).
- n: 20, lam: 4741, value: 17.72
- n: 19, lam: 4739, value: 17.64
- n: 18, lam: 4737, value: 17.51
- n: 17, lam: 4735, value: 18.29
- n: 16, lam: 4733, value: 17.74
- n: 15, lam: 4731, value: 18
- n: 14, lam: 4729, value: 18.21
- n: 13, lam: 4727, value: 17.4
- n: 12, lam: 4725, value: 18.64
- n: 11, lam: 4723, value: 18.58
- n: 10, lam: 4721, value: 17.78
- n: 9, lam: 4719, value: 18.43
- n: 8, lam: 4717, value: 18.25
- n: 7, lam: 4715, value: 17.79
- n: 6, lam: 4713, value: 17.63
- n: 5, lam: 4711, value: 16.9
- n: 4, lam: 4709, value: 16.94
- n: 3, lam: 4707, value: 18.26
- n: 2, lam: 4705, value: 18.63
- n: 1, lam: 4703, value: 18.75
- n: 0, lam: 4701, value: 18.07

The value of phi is 1.02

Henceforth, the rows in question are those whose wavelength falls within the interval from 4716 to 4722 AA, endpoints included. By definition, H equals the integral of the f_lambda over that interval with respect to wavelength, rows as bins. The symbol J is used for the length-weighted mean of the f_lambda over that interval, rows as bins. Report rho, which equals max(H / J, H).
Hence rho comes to 109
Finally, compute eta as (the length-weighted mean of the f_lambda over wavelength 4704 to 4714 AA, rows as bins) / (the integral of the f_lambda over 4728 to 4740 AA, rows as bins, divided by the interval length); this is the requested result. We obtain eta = 0.99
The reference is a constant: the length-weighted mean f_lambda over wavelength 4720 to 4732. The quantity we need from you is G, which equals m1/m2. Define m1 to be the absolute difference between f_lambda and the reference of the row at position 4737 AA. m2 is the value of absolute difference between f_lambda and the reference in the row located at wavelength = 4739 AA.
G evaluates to 1.3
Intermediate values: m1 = 0.59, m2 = 0.46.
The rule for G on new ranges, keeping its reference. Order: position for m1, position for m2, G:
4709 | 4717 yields 7.8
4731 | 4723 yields 0.2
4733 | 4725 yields 0.7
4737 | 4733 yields 1.6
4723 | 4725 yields 0.9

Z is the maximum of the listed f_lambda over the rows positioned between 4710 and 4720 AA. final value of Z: 18.43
